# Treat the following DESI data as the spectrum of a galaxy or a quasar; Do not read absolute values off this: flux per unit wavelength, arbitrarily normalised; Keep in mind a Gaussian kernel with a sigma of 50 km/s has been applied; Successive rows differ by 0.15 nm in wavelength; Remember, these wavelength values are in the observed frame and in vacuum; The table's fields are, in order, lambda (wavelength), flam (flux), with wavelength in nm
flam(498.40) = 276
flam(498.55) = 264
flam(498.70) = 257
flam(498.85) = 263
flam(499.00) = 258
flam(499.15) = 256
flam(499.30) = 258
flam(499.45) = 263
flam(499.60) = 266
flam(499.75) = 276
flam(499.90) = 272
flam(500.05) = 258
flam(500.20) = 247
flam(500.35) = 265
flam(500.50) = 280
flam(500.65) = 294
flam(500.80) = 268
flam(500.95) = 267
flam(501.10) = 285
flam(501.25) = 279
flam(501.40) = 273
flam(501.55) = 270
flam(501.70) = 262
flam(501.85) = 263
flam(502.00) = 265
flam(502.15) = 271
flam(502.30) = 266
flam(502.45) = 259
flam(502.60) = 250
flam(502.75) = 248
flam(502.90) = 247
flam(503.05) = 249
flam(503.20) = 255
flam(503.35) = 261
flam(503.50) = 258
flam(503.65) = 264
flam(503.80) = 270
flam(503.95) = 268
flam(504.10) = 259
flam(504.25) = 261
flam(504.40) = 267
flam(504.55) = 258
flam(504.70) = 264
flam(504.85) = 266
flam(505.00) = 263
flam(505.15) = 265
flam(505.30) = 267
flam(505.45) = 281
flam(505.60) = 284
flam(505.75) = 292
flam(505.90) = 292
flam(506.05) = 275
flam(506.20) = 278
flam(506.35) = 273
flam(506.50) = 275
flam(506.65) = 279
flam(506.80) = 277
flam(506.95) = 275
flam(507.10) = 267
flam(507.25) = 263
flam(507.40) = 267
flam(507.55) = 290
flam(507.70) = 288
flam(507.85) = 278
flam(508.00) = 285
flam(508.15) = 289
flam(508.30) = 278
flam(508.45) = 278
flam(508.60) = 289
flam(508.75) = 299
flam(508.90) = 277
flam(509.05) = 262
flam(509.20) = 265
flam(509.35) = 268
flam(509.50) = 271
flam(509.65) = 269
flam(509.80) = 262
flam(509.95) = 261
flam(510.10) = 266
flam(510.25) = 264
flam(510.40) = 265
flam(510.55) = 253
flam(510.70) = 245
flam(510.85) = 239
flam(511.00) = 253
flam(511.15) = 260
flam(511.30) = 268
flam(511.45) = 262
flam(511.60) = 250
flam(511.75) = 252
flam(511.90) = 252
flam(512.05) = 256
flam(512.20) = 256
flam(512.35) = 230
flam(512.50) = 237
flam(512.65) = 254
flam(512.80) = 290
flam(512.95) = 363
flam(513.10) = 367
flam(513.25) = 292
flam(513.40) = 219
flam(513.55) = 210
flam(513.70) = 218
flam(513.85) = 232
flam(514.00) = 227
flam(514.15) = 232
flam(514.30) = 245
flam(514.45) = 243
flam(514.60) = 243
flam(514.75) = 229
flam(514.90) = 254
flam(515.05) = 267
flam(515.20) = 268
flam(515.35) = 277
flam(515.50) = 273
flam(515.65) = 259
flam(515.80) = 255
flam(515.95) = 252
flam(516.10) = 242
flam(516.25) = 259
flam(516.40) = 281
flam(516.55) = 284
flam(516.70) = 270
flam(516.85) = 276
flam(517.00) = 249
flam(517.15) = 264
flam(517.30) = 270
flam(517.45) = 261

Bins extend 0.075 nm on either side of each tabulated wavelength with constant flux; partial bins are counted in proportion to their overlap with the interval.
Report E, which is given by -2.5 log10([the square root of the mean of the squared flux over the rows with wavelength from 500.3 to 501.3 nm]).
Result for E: -6.11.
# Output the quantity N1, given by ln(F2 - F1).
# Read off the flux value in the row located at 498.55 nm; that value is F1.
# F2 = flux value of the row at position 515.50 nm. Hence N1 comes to 2.2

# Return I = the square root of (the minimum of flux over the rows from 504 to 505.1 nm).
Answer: 16.1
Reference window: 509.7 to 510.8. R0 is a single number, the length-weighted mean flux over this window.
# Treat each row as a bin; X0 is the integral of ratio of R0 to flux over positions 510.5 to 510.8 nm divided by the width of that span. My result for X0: 1.046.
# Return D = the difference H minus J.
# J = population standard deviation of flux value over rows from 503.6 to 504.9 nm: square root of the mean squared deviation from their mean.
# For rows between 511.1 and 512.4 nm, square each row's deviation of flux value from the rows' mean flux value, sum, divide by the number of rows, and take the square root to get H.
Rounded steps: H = 10.0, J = 3.9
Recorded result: 6.2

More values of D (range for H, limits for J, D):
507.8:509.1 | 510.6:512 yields 1.5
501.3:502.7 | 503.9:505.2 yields 3.3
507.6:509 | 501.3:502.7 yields 0.4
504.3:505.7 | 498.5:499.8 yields 2.2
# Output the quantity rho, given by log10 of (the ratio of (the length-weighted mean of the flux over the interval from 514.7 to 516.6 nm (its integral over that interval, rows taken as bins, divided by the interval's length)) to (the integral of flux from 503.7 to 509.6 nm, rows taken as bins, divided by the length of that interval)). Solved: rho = -0.021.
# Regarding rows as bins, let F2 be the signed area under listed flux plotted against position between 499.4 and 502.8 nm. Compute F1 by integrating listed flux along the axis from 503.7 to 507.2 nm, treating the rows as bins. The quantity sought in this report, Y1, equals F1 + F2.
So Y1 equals 1861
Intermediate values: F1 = 952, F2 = 909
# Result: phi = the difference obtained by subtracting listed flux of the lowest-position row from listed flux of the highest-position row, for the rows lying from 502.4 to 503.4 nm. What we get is 2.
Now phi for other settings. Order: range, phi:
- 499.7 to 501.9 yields -13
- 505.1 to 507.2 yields 2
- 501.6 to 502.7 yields -12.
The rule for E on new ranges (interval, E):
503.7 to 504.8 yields -6.05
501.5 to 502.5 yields -6.06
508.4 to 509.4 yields -6.11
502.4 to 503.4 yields -6.01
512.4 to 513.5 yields -6.17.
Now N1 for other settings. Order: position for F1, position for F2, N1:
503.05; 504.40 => 2.9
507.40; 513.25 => 3.2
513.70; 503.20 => 3.6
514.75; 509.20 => 3.6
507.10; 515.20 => 0.0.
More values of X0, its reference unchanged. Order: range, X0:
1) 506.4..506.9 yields 0.937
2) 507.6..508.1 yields 0.912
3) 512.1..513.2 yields 0.939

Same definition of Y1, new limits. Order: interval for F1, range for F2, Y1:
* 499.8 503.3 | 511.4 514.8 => 1794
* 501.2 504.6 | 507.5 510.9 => 1813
